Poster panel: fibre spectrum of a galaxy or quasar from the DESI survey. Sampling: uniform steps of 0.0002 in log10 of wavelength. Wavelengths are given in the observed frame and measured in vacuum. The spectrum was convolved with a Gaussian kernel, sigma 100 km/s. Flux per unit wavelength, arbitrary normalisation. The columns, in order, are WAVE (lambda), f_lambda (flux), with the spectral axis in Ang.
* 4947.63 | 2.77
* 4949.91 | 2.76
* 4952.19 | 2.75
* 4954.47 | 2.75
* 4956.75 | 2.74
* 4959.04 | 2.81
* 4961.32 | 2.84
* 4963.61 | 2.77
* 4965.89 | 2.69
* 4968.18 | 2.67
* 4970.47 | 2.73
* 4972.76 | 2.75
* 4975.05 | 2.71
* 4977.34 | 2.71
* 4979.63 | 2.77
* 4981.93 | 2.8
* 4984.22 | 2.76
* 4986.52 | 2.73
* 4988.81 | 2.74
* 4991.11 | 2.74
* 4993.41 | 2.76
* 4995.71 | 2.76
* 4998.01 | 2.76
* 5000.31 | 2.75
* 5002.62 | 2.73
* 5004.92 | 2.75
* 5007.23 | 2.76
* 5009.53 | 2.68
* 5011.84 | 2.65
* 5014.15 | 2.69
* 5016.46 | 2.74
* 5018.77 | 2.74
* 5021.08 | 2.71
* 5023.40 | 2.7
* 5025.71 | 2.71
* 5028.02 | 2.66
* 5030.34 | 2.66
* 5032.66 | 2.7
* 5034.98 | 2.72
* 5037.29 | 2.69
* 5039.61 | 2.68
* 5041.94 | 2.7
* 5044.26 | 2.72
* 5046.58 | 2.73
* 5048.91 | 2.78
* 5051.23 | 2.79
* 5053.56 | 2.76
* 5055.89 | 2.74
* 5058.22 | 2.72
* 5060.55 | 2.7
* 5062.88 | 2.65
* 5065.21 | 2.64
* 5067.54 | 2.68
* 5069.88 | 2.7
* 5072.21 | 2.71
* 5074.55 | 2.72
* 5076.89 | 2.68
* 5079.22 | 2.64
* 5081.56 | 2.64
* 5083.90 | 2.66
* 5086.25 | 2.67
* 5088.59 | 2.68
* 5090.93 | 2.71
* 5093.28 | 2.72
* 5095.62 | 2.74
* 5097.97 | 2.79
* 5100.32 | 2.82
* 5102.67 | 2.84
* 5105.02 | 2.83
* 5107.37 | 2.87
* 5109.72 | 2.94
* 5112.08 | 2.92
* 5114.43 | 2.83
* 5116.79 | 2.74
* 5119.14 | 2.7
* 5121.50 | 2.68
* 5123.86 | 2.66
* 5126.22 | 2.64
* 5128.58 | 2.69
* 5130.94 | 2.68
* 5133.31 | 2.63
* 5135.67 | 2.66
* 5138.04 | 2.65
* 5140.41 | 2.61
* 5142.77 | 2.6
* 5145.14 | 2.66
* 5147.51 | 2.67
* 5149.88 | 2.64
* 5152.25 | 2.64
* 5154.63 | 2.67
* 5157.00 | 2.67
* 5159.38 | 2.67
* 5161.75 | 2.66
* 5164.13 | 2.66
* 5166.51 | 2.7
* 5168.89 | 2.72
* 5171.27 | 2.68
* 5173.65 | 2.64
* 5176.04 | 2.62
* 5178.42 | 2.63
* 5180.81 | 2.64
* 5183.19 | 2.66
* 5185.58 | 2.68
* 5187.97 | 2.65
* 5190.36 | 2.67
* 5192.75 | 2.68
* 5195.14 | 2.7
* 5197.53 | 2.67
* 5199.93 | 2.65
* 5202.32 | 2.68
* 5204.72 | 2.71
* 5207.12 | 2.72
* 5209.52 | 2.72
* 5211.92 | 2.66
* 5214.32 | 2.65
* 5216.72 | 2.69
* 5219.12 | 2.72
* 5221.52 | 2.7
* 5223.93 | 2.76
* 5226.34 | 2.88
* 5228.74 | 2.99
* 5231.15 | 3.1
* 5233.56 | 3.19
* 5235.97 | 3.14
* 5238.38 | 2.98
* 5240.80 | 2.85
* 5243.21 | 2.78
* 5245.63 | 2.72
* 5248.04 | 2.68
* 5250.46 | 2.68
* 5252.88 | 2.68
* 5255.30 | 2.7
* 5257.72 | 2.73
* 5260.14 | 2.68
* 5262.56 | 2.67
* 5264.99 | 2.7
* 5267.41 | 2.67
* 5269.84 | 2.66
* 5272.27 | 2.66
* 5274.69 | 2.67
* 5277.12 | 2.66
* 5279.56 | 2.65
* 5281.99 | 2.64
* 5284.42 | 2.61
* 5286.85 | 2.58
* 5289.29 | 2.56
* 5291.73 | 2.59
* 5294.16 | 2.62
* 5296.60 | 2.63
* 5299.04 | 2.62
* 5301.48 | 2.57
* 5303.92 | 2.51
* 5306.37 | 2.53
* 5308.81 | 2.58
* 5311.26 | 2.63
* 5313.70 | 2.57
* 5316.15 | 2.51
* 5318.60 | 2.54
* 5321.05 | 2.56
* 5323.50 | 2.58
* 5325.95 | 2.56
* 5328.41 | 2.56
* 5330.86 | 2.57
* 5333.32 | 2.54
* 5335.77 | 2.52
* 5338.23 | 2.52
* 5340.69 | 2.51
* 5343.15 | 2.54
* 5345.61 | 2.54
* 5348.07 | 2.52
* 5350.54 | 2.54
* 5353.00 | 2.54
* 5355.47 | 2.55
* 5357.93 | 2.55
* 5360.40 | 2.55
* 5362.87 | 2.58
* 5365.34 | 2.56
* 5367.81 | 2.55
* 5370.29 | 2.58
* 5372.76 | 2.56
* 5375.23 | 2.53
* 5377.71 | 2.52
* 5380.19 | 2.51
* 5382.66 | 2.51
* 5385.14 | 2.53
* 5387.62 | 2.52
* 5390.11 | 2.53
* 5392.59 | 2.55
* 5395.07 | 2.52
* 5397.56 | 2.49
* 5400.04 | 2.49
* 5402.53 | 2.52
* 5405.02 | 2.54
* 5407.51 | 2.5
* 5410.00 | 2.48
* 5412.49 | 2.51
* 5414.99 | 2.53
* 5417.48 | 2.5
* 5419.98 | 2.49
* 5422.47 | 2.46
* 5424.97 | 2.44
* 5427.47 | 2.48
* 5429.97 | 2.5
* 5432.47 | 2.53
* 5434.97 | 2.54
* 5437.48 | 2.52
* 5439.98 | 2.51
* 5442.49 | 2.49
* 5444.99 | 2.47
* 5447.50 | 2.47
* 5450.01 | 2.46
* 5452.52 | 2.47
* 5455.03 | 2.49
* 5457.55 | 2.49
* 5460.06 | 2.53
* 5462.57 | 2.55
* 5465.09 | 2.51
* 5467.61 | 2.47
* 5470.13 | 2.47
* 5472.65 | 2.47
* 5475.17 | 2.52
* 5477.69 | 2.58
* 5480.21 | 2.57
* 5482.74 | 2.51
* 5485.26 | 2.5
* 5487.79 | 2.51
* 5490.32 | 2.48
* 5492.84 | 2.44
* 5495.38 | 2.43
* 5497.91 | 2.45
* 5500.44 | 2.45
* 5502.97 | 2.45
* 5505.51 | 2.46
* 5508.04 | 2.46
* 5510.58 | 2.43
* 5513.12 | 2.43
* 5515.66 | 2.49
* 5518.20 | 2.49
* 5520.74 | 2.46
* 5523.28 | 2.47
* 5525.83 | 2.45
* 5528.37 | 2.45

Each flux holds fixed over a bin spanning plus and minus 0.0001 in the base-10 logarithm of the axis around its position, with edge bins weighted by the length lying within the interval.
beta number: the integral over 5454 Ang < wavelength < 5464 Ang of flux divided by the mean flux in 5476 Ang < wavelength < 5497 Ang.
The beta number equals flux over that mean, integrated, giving 10.1 Ang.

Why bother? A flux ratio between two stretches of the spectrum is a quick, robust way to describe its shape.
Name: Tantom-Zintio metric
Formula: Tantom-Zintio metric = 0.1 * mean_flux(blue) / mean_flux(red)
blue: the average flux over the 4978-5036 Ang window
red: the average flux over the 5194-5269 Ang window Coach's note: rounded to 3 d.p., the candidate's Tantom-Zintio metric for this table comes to 0.098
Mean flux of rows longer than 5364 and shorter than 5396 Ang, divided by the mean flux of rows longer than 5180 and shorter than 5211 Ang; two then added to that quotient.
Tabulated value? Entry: 2.95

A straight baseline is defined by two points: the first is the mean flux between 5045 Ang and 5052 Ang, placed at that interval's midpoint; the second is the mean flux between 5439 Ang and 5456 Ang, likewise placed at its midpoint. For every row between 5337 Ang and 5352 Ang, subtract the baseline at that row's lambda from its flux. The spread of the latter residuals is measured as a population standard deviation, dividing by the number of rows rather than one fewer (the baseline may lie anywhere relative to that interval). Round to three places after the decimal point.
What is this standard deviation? 0.014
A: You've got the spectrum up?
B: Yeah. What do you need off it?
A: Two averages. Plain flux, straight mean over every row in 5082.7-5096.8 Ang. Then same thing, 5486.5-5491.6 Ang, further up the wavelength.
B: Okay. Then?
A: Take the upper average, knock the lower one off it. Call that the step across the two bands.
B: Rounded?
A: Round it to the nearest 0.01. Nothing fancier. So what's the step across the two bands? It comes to -0.20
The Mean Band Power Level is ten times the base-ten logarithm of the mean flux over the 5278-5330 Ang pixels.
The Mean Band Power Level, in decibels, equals 4.12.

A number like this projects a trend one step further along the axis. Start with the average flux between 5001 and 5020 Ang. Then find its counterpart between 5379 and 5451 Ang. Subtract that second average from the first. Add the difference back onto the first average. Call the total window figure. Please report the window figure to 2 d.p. 2.93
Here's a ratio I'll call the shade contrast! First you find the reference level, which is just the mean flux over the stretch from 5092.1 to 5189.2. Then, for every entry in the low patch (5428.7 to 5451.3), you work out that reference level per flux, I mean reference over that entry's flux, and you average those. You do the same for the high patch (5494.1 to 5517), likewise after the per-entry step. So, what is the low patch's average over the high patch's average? 0.98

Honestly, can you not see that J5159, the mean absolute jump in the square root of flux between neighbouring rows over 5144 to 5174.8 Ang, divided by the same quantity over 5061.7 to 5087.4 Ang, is 0.92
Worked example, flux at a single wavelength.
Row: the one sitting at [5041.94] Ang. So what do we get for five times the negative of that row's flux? -13.5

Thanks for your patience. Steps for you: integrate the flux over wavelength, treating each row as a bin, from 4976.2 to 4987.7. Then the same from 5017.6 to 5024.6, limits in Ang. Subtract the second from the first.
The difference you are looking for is 13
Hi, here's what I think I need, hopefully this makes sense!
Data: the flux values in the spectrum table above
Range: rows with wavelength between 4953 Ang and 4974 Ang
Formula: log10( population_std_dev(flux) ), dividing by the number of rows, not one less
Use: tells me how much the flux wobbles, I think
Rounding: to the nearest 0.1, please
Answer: -1.3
